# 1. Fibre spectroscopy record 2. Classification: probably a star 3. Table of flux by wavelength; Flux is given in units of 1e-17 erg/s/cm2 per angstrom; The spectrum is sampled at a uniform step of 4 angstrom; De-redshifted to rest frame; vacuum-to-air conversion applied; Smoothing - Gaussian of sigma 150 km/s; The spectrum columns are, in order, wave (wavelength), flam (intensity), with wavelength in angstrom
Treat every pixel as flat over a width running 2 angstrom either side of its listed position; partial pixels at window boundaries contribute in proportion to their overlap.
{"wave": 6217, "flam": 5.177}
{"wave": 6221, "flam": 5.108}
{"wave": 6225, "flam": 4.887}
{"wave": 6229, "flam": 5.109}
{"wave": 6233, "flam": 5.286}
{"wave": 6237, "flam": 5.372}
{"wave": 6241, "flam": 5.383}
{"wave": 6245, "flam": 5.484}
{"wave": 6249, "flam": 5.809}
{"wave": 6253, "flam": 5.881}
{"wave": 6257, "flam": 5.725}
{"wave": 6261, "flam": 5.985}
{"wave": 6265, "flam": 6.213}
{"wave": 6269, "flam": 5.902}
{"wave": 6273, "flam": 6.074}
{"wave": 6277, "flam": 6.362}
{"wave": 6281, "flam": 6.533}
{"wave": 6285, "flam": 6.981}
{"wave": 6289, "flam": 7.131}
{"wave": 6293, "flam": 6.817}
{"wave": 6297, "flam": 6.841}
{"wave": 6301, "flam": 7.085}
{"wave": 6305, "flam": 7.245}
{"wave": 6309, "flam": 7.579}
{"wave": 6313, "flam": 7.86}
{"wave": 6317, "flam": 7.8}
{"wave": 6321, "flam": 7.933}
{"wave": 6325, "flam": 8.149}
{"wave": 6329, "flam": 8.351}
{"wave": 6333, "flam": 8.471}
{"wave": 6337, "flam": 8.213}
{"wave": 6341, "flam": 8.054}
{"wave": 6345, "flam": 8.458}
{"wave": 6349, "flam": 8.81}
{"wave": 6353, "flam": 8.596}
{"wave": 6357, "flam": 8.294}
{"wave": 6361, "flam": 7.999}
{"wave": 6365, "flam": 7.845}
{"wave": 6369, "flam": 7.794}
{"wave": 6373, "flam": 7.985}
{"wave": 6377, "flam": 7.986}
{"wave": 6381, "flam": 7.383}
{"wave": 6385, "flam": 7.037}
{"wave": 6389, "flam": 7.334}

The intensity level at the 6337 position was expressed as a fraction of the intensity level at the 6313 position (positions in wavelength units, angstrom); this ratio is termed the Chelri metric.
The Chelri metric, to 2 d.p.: 1.04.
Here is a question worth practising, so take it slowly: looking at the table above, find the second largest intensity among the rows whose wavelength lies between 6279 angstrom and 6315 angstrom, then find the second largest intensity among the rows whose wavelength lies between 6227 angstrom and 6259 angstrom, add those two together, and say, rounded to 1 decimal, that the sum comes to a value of 13.4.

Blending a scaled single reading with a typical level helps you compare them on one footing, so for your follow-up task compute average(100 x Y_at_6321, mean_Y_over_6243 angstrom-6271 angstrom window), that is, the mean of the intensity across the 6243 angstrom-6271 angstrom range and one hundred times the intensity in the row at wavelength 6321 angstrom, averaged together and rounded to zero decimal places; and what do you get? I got 400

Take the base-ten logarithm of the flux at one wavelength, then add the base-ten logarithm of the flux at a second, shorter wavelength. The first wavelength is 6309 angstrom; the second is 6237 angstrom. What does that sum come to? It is 1.61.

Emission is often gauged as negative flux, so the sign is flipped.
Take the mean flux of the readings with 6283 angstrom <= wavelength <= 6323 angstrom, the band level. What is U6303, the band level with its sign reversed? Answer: -7.3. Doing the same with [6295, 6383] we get -7.9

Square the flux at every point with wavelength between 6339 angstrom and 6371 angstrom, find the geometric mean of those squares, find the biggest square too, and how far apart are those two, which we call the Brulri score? 10.0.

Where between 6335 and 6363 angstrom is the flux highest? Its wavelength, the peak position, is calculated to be 6349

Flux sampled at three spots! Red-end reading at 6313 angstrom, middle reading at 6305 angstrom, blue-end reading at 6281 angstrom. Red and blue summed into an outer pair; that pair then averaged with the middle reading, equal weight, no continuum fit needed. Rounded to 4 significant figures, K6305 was 10.82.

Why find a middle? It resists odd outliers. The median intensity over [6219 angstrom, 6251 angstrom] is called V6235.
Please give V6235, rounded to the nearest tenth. 5.3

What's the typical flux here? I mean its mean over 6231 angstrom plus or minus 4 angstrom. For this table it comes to 5.2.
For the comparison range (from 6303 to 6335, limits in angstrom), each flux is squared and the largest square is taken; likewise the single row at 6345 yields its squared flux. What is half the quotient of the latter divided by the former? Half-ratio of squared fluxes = 0.50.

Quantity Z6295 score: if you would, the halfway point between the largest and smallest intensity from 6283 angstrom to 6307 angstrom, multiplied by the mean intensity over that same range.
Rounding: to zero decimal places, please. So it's 49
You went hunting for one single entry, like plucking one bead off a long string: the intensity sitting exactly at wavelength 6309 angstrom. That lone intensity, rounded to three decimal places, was 7.579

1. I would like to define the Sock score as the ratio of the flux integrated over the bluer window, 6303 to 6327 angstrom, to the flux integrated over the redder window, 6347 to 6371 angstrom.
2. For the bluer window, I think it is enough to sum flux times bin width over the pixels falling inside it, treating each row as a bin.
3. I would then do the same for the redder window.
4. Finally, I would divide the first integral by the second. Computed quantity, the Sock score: 0.94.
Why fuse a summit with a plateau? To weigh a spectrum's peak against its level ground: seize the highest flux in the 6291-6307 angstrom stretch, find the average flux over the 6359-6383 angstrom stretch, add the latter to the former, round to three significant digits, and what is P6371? 15.1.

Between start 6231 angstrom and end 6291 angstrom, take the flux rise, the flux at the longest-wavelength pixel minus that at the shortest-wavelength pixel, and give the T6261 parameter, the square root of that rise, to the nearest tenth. 1.4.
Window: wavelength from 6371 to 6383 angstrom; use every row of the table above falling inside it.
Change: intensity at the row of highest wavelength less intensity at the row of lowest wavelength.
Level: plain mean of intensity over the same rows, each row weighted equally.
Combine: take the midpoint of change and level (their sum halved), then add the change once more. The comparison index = 3.0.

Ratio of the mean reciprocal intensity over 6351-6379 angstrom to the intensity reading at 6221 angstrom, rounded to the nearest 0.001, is 0.024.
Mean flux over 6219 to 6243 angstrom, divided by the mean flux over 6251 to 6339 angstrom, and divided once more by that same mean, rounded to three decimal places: 0.104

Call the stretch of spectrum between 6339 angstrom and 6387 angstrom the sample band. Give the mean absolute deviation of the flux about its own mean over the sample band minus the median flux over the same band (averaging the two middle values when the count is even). -7.6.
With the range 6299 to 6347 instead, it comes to -7.6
